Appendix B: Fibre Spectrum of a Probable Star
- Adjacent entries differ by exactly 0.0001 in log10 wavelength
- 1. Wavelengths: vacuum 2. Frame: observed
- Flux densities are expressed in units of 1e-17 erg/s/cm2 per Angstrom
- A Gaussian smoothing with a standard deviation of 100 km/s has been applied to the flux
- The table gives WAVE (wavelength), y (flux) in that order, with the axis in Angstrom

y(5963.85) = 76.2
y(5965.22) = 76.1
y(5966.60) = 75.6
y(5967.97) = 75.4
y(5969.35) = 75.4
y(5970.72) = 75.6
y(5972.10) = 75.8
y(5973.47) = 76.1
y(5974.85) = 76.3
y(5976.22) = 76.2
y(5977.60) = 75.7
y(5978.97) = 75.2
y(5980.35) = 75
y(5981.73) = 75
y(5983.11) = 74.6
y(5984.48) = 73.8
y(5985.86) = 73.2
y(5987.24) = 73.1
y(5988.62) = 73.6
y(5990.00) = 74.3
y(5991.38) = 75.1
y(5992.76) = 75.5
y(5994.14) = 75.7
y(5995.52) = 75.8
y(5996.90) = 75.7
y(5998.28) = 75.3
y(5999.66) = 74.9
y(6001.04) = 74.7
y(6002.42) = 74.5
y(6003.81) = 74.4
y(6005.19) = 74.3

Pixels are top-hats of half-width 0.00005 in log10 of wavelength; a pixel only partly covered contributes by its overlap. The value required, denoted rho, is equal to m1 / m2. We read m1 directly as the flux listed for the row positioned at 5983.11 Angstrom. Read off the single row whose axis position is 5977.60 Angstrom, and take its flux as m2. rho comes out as 0.99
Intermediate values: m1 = 74.6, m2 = 75.7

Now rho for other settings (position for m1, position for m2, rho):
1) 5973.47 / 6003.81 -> 1.02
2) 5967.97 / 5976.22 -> 0.99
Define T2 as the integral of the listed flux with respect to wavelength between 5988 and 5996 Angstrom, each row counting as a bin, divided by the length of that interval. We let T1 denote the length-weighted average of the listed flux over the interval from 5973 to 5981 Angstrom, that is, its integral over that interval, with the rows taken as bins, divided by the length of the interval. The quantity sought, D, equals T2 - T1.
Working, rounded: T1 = 75.8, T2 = 75.0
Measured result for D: -0.8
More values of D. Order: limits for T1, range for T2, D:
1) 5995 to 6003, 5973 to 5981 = 0.5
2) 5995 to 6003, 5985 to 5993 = -1.2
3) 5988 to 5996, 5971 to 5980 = 0.9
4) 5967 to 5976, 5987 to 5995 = -1.2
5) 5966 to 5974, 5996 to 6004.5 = -0.7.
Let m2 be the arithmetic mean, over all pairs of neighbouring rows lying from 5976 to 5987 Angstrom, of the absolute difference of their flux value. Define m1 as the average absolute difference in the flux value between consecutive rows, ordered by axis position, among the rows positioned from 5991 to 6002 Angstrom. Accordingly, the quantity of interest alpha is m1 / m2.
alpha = 0.6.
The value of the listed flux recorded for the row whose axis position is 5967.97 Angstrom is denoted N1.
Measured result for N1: 75.4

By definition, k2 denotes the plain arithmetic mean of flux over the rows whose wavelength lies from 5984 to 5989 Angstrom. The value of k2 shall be 73.4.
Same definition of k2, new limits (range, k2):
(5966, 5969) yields 75.5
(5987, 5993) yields 74.3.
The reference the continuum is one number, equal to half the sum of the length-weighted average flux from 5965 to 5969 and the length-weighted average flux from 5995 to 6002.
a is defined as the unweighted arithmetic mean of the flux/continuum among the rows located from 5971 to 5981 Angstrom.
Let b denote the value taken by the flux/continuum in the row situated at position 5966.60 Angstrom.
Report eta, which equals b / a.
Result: 1.00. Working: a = 1.00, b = 1.00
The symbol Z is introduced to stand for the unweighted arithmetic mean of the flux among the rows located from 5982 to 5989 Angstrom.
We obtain 73.7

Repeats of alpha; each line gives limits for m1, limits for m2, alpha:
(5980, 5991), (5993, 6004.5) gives 2.1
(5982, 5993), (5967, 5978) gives 2.6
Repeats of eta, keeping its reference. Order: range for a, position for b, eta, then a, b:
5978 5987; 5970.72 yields 1.02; 0.99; 1.00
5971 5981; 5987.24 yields 0.96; 1.00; 0.97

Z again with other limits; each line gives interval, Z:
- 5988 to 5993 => 74.6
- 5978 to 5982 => 75.1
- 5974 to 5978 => 76.1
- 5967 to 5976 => 75.8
